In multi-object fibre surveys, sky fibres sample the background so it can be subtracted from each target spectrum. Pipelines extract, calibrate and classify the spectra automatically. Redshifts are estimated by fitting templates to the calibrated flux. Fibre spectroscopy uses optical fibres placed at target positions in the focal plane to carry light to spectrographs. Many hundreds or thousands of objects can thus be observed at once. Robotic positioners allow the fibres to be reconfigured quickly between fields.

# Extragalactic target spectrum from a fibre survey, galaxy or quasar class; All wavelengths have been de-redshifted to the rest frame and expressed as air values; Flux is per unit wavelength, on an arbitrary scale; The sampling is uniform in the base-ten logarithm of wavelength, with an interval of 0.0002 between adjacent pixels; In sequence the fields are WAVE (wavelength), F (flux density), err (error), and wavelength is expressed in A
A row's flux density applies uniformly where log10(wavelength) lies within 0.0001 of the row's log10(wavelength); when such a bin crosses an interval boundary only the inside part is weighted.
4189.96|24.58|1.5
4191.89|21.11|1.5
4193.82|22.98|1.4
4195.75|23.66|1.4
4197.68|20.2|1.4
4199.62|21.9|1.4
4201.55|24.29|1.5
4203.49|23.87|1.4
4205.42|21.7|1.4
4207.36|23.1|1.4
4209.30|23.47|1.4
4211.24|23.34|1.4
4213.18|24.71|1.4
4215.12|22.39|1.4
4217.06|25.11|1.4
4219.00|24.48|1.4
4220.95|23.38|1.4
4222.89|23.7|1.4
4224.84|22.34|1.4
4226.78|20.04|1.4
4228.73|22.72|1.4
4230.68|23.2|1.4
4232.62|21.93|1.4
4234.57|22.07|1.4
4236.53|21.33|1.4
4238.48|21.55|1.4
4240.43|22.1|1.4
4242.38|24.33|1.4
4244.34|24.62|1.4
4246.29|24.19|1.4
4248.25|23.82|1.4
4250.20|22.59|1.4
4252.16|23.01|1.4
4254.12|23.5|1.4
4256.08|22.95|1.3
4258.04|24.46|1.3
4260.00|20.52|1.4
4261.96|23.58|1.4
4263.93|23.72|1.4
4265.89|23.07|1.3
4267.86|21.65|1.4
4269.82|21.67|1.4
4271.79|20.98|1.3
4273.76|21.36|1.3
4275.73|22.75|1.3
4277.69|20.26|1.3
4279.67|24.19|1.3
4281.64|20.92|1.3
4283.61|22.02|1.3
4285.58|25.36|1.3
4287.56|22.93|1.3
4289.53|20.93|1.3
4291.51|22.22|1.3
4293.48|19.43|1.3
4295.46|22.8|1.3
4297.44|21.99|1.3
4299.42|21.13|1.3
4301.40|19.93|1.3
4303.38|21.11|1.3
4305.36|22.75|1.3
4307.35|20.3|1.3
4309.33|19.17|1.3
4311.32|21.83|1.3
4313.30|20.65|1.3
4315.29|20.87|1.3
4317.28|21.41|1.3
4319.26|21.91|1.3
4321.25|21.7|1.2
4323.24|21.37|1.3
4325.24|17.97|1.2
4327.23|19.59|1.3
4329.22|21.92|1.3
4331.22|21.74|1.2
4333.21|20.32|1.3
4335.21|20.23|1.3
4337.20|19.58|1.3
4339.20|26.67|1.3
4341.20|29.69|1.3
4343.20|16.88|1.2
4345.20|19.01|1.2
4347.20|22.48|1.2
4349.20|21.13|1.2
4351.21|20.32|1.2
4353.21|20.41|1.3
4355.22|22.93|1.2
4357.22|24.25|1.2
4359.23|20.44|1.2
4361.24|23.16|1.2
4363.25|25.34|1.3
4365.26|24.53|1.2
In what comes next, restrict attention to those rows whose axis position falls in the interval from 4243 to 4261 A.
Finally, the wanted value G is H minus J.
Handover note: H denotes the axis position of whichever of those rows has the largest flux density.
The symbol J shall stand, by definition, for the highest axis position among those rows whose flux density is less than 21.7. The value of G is -15.7 A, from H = 4244.34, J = 4260.00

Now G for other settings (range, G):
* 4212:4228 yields -9.7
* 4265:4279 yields -11.8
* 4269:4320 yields -31.7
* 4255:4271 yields -11.8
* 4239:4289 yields 3.9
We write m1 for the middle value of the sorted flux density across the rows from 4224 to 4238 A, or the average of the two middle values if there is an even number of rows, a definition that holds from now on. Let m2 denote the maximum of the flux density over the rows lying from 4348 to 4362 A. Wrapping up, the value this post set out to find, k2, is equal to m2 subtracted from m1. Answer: -2.2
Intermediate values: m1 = 22.1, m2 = 24.25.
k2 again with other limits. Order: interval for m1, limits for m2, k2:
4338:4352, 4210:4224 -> -4.0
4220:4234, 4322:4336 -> 0.8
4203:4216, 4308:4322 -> 1.4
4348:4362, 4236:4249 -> -3.5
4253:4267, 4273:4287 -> -1.9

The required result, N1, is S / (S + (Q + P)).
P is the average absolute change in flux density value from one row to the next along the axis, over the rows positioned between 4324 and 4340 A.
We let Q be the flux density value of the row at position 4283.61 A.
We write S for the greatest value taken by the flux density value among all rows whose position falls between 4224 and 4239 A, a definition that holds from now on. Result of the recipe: 0.492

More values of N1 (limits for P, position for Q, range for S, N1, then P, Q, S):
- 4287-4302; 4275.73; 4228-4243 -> 0.498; 1.76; 22.75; 24.33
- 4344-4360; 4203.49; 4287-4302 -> 0.471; 1.91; 23.87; 22.93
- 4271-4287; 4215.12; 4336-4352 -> 0.546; 2.27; 22.39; 29.69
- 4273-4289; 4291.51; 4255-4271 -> 0.497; 2.56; 22.22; 24.46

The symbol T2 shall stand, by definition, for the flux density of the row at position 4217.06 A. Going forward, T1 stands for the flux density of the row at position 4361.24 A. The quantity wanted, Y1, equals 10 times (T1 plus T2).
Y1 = 483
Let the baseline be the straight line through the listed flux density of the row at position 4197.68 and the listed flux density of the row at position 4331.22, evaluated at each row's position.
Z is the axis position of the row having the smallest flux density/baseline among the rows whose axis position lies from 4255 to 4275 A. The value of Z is 4260.00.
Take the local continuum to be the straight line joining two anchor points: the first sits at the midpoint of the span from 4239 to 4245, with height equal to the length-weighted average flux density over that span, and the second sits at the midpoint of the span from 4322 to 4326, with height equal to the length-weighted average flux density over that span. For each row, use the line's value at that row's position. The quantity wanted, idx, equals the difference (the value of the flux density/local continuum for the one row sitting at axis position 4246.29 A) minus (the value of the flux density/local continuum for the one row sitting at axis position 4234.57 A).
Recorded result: 0.11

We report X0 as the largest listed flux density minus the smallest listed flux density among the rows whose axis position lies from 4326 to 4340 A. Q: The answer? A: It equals 7.1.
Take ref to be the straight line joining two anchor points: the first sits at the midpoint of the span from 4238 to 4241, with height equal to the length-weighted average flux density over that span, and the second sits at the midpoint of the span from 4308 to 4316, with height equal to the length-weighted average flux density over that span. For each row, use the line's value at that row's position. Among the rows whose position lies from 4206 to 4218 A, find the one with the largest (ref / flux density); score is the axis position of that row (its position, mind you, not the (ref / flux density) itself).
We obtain 4215.12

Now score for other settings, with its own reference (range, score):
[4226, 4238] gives 4226.78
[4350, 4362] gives 4351.21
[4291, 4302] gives 4293.48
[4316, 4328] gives 4325.24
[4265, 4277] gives 4271.79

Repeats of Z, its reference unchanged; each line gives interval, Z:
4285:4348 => 4343.20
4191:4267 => 4226.78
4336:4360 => 4343.20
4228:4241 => 4236.53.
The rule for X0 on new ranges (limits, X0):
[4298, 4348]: 12.8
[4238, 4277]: 4.1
